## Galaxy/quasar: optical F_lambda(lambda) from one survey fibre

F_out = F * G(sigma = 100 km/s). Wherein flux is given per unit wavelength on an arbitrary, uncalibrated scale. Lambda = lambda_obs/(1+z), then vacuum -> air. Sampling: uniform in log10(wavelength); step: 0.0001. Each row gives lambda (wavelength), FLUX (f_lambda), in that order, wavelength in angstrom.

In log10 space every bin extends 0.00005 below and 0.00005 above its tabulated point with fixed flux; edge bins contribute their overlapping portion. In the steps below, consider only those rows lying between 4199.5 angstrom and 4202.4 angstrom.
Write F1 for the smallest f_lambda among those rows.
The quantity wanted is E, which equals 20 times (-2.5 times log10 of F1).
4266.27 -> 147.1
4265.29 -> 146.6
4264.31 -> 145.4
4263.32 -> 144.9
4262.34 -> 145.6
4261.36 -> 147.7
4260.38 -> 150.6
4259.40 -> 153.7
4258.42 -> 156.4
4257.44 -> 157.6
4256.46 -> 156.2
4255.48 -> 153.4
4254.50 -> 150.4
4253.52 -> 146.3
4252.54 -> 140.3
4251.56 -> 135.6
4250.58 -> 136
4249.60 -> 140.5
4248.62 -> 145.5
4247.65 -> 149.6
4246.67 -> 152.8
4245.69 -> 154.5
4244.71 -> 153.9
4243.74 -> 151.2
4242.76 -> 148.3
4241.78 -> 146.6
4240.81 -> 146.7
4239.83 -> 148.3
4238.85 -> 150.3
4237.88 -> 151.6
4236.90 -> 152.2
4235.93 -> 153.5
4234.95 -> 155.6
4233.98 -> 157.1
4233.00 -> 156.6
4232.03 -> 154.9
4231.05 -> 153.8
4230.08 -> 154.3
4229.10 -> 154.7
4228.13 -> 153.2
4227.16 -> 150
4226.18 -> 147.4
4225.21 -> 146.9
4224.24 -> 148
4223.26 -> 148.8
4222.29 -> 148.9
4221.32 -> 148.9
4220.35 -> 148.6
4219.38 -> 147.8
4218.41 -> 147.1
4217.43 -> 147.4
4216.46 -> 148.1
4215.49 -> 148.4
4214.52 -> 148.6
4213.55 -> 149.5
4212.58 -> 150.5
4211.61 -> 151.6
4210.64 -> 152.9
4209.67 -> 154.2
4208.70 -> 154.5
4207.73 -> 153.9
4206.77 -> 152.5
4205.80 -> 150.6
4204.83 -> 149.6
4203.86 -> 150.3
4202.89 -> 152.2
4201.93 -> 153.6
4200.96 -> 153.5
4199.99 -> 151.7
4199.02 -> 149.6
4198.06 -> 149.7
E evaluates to -109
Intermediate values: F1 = 151.7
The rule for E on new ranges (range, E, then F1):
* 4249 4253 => -107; 135.6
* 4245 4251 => -107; 136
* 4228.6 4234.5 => -109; 153.8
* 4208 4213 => -109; 150.5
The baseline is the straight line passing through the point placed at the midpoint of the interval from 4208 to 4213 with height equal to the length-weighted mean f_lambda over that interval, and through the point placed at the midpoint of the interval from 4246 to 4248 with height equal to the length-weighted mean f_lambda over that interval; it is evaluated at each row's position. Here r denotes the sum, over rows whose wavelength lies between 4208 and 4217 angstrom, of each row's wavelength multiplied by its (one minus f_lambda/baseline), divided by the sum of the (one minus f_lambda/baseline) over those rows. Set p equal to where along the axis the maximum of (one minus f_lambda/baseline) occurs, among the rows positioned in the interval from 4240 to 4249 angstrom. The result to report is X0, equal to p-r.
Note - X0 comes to 32.8 angstrom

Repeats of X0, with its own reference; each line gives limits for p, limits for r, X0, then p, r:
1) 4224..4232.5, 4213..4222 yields 7.7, 4225.21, 4217.5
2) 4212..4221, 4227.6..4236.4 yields -14.2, 4218.41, 4232.6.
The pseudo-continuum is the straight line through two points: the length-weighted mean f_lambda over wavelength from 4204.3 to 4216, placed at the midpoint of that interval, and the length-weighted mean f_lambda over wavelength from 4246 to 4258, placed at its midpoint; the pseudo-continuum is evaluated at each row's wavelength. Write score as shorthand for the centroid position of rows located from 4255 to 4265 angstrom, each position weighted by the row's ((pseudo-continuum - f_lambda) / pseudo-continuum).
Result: 4257.6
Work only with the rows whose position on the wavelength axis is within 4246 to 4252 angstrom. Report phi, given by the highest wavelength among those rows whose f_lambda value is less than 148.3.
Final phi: 4251.56 angstrom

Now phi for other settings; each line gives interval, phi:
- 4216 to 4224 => 4219.38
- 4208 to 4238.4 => 4226.18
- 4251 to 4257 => 4253.52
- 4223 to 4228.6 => 4226.18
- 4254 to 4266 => 4265.29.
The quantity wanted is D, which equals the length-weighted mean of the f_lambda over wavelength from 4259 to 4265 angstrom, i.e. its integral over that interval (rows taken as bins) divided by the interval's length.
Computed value 148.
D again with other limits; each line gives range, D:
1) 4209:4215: 151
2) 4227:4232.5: 154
